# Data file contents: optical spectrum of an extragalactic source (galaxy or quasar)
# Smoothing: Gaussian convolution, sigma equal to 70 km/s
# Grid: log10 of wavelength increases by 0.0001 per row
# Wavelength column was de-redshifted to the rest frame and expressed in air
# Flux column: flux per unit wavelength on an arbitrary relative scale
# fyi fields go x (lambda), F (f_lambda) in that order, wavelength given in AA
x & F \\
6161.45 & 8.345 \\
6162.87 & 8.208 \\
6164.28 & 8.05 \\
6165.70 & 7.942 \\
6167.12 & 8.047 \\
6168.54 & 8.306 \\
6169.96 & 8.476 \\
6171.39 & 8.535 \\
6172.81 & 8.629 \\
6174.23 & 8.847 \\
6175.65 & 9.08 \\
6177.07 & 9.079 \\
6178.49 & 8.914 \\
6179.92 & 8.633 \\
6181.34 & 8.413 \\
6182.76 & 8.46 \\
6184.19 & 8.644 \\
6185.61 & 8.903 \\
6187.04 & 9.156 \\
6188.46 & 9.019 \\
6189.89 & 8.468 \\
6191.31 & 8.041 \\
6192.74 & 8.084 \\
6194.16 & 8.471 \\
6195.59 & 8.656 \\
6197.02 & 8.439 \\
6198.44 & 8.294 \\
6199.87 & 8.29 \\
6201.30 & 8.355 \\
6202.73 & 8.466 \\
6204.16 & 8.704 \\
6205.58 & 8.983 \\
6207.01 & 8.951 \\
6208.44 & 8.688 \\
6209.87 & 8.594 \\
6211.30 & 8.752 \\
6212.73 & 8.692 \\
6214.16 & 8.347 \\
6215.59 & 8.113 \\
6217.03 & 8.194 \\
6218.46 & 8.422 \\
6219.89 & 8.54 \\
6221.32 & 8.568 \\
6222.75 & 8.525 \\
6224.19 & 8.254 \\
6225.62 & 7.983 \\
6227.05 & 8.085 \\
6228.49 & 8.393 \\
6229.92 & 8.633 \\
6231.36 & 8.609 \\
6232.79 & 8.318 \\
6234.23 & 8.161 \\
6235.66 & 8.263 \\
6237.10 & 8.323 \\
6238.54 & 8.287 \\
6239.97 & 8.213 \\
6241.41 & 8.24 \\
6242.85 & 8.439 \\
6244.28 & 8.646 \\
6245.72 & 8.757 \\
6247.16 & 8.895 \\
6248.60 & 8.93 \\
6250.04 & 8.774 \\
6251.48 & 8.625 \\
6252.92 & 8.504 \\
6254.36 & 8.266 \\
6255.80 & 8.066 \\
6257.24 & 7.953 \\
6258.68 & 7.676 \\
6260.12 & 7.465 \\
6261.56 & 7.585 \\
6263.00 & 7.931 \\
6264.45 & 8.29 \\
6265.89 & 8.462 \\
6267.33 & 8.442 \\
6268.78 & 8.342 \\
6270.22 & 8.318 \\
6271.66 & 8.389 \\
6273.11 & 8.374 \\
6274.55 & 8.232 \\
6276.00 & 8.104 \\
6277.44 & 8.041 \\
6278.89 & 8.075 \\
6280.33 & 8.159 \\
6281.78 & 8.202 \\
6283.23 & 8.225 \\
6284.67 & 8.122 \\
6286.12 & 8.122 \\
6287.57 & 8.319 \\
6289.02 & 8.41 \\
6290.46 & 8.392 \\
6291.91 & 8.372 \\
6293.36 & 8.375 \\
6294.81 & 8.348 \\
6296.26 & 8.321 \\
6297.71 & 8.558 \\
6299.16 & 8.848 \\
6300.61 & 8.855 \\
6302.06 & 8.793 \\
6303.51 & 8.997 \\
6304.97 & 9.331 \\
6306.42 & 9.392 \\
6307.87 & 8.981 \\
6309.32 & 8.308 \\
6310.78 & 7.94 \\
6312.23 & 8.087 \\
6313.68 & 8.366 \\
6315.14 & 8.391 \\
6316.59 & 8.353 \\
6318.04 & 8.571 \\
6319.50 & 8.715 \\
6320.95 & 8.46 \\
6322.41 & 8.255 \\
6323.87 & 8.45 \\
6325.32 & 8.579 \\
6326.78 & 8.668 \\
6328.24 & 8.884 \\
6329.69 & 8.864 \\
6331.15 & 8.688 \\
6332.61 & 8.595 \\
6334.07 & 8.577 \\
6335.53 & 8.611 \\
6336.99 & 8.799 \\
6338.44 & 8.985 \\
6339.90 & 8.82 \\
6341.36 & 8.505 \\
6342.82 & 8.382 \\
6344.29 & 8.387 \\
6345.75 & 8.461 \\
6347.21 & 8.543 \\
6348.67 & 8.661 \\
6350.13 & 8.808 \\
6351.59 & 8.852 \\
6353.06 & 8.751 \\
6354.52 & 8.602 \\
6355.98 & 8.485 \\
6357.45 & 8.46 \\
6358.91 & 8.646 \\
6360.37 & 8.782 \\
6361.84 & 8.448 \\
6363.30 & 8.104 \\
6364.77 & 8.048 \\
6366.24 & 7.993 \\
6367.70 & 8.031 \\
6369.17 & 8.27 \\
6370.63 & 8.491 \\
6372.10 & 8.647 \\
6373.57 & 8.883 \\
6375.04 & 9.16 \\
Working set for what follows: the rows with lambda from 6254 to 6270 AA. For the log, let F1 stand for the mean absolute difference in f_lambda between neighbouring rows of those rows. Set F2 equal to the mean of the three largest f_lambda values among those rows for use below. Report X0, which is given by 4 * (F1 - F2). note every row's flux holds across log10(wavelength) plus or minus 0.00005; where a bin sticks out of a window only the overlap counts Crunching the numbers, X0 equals -32.9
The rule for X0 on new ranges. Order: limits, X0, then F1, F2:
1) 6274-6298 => -33.5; 0.07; 8.5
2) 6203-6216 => -34.8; 0.18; 8.9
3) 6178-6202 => -35.3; 0.21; 9.0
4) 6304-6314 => -35.6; 0.32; 9.2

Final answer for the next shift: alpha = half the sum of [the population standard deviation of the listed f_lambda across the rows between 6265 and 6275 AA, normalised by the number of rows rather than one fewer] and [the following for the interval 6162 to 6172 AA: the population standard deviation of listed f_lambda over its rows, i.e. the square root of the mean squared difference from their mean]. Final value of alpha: 0.14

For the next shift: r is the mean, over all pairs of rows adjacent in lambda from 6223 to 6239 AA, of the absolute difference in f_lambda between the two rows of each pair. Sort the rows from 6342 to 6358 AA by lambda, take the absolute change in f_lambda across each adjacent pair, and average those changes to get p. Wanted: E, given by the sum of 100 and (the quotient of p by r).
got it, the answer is 101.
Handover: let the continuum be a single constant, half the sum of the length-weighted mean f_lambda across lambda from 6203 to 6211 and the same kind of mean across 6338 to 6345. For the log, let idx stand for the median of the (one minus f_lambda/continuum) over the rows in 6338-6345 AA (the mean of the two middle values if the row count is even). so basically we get 0.020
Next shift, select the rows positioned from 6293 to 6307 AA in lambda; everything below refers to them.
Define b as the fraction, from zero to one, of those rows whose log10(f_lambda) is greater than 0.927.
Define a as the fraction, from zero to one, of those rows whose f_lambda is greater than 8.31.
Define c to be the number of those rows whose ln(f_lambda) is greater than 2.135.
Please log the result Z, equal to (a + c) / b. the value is 11.43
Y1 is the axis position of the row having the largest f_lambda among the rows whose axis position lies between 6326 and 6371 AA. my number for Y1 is 6338.44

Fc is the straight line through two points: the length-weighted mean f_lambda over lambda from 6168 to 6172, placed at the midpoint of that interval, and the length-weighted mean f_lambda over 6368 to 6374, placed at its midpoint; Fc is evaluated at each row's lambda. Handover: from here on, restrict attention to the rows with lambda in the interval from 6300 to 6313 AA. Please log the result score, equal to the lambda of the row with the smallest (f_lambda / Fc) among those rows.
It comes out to 6310.78 AA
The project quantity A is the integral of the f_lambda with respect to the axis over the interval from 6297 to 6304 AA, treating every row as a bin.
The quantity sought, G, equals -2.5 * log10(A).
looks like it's -4.47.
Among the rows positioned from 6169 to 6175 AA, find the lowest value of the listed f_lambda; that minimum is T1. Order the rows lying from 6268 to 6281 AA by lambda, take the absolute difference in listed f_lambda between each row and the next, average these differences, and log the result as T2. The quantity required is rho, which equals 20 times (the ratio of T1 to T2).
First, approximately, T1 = 8.476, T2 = 0.07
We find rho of 2417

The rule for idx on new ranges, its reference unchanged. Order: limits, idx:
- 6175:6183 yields -0.011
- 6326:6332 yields -0.011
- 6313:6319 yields 0.035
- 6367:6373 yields 0.035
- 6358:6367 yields 0.047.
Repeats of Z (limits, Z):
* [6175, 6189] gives 11.11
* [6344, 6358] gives 11.11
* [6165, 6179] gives 11.00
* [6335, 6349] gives 11.25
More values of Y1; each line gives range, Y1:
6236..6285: 6248.60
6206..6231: 6207.01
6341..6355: 6351.59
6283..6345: 6306.42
